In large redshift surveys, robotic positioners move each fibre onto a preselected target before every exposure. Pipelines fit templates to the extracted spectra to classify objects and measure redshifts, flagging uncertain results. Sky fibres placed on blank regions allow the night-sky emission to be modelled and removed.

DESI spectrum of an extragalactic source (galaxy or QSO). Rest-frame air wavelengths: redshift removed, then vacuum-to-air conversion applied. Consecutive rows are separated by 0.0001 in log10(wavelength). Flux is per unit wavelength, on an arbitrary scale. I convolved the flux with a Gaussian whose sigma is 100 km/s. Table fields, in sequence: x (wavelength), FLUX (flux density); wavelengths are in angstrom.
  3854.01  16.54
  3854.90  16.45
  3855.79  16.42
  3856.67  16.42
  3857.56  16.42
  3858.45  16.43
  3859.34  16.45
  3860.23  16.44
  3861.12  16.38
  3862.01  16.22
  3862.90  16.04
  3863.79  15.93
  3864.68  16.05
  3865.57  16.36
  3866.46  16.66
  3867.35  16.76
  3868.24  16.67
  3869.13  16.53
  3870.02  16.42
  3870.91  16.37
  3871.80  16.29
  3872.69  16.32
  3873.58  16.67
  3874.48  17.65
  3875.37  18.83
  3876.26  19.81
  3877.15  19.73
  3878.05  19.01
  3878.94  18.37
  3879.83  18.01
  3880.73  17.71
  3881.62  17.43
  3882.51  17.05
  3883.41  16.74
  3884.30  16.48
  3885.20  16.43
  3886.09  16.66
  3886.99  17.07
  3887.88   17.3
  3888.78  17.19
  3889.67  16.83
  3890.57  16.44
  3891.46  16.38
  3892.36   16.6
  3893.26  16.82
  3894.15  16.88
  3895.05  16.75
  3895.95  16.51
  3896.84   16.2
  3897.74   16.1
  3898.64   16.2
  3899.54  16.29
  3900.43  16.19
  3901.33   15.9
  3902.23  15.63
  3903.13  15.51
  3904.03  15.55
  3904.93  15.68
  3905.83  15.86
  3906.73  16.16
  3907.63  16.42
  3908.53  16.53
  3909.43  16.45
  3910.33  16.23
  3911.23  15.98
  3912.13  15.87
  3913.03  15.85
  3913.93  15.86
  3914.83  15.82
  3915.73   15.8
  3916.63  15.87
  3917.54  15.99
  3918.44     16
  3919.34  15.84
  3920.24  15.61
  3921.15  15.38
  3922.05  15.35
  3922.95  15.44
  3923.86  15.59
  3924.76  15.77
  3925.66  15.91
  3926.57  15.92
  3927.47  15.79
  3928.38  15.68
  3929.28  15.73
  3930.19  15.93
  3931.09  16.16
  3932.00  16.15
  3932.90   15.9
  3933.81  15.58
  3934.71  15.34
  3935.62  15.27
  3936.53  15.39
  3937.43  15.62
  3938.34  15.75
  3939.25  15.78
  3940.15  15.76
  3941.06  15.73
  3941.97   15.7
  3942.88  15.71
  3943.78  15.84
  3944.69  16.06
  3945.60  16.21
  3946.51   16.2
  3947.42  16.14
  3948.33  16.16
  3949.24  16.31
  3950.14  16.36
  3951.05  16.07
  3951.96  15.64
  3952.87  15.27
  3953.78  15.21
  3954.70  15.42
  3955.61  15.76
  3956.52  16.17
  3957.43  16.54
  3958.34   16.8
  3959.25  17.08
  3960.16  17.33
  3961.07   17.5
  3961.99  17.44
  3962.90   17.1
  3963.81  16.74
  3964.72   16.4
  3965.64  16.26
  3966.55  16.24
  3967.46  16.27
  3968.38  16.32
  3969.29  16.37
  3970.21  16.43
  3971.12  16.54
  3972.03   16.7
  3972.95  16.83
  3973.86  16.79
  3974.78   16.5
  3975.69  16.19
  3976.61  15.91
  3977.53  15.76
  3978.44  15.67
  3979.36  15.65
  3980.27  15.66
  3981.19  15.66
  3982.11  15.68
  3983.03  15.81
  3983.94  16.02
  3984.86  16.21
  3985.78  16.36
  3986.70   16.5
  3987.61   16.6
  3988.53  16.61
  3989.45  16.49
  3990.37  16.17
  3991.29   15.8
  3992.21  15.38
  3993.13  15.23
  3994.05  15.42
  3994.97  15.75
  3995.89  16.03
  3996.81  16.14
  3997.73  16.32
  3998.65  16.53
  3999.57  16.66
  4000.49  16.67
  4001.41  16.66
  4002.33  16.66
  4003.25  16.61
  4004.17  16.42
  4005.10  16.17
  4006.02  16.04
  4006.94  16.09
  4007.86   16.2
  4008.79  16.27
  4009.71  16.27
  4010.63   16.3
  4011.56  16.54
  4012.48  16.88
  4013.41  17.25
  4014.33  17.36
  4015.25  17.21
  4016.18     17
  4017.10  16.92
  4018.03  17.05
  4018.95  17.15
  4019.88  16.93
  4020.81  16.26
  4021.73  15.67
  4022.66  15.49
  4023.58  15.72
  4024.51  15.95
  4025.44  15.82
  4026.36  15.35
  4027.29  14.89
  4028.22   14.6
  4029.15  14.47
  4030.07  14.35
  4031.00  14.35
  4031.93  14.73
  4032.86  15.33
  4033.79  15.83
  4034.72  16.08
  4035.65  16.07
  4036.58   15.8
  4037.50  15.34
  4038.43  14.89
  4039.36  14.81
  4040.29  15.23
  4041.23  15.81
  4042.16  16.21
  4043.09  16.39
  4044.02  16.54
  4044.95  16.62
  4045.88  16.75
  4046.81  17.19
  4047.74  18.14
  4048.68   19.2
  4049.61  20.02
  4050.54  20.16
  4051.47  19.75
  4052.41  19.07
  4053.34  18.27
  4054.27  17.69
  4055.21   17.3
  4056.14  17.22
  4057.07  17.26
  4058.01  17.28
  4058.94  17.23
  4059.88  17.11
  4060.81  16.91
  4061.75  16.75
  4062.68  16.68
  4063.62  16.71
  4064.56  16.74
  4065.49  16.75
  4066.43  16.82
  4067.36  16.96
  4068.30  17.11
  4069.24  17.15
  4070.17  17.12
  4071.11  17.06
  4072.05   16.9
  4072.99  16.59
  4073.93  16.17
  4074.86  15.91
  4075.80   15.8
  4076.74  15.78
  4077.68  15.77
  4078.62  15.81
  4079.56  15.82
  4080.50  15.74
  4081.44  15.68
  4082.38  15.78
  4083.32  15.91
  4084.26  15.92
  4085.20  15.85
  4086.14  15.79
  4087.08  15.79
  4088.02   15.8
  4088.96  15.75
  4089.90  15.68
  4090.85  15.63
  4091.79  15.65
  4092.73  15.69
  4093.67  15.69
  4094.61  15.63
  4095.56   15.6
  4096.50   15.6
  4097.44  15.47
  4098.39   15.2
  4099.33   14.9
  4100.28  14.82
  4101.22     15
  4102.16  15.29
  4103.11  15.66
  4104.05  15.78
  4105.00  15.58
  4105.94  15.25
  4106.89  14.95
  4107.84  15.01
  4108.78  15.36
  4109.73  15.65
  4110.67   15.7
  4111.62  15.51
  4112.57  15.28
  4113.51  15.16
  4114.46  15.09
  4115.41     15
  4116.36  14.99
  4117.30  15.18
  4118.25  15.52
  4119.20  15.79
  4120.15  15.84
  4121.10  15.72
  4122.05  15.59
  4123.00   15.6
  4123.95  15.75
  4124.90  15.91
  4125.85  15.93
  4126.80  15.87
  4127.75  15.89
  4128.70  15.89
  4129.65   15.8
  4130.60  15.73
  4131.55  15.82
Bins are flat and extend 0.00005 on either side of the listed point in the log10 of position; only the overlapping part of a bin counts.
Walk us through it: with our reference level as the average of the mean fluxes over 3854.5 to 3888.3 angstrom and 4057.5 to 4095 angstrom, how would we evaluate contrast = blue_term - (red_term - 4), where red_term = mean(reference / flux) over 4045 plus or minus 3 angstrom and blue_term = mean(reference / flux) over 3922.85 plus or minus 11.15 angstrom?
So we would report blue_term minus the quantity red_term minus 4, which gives 4.06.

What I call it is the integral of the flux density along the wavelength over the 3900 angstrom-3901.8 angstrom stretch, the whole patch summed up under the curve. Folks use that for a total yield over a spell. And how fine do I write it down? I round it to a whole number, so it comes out 29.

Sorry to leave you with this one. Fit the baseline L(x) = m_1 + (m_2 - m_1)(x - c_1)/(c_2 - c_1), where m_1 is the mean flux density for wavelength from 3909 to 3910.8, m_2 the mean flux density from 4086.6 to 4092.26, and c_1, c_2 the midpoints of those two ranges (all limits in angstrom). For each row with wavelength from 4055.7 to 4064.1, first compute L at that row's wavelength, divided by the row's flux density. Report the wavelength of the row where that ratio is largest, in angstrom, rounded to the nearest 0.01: 4062.68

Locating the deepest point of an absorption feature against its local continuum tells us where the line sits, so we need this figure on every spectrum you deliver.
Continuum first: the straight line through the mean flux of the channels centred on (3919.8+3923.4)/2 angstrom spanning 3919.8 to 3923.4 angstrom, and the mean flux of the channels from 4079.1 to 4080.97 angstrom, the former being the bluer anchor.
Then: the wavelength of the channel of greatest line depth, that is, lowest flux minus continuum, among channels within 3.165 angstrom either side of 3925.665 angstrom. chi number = 3922.95 angstrom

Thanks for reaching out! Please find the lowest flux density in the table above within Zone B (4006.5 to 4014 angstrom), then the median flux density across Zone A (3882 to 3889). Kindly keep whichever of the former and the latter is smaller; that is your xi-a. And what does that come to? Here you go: 16.1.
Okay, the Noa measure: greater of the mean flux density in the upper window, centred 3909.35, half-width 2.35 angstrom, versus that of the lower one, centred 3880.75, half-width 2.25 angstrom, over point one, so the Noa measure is 177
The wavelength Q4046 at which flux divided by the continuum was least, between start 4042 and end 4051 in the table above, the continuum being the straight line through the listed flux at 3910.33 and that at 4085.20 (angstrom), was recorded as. 4042.16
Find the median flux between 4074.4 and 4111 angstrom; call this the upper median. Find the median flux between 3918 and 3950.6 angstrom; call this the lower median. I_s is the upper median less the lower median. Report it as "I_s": -0.1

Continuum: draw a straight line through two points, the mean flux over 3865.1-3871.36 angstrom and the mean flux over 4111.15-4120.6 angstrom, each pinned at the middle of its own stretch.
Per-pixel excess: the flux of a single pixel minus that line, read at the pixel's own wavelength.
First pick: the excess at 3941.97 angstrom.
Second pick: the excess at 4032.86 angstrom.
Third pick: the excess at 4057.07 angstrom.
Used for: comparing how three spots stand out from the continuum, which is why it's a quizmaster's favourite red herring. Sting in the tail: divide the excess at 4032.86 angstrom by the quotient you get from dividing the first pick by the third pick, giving 1.4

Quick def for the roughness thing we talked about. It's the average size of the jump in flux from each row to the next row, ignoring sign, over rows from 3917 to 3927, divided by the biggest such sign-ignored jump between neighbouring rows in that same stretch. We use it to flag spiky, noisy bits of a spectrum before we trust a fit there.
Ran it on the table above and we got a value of 0.53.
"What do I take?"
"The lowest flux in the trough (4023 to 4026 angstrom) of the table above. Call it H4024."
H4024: 15.72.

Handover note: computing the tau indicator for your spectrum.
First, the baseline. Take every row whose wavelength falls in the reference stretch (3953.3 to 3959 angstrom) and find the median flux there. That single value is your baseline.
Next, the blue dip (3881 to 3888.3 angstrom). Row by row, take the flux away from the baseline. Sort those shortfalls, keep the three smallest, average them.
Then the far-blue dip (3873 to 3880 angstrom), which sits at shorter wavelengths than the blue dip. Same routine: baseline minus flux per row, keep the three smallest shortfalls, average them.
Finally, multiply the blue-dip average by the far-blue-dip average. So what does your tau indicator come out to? 4.6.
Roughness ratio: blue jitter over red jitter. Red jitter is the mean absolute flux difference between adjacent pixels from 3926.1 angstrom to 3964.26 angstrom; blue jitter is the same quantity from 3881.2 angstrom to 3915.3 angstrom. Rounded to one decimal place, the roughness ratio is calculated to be 1.0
